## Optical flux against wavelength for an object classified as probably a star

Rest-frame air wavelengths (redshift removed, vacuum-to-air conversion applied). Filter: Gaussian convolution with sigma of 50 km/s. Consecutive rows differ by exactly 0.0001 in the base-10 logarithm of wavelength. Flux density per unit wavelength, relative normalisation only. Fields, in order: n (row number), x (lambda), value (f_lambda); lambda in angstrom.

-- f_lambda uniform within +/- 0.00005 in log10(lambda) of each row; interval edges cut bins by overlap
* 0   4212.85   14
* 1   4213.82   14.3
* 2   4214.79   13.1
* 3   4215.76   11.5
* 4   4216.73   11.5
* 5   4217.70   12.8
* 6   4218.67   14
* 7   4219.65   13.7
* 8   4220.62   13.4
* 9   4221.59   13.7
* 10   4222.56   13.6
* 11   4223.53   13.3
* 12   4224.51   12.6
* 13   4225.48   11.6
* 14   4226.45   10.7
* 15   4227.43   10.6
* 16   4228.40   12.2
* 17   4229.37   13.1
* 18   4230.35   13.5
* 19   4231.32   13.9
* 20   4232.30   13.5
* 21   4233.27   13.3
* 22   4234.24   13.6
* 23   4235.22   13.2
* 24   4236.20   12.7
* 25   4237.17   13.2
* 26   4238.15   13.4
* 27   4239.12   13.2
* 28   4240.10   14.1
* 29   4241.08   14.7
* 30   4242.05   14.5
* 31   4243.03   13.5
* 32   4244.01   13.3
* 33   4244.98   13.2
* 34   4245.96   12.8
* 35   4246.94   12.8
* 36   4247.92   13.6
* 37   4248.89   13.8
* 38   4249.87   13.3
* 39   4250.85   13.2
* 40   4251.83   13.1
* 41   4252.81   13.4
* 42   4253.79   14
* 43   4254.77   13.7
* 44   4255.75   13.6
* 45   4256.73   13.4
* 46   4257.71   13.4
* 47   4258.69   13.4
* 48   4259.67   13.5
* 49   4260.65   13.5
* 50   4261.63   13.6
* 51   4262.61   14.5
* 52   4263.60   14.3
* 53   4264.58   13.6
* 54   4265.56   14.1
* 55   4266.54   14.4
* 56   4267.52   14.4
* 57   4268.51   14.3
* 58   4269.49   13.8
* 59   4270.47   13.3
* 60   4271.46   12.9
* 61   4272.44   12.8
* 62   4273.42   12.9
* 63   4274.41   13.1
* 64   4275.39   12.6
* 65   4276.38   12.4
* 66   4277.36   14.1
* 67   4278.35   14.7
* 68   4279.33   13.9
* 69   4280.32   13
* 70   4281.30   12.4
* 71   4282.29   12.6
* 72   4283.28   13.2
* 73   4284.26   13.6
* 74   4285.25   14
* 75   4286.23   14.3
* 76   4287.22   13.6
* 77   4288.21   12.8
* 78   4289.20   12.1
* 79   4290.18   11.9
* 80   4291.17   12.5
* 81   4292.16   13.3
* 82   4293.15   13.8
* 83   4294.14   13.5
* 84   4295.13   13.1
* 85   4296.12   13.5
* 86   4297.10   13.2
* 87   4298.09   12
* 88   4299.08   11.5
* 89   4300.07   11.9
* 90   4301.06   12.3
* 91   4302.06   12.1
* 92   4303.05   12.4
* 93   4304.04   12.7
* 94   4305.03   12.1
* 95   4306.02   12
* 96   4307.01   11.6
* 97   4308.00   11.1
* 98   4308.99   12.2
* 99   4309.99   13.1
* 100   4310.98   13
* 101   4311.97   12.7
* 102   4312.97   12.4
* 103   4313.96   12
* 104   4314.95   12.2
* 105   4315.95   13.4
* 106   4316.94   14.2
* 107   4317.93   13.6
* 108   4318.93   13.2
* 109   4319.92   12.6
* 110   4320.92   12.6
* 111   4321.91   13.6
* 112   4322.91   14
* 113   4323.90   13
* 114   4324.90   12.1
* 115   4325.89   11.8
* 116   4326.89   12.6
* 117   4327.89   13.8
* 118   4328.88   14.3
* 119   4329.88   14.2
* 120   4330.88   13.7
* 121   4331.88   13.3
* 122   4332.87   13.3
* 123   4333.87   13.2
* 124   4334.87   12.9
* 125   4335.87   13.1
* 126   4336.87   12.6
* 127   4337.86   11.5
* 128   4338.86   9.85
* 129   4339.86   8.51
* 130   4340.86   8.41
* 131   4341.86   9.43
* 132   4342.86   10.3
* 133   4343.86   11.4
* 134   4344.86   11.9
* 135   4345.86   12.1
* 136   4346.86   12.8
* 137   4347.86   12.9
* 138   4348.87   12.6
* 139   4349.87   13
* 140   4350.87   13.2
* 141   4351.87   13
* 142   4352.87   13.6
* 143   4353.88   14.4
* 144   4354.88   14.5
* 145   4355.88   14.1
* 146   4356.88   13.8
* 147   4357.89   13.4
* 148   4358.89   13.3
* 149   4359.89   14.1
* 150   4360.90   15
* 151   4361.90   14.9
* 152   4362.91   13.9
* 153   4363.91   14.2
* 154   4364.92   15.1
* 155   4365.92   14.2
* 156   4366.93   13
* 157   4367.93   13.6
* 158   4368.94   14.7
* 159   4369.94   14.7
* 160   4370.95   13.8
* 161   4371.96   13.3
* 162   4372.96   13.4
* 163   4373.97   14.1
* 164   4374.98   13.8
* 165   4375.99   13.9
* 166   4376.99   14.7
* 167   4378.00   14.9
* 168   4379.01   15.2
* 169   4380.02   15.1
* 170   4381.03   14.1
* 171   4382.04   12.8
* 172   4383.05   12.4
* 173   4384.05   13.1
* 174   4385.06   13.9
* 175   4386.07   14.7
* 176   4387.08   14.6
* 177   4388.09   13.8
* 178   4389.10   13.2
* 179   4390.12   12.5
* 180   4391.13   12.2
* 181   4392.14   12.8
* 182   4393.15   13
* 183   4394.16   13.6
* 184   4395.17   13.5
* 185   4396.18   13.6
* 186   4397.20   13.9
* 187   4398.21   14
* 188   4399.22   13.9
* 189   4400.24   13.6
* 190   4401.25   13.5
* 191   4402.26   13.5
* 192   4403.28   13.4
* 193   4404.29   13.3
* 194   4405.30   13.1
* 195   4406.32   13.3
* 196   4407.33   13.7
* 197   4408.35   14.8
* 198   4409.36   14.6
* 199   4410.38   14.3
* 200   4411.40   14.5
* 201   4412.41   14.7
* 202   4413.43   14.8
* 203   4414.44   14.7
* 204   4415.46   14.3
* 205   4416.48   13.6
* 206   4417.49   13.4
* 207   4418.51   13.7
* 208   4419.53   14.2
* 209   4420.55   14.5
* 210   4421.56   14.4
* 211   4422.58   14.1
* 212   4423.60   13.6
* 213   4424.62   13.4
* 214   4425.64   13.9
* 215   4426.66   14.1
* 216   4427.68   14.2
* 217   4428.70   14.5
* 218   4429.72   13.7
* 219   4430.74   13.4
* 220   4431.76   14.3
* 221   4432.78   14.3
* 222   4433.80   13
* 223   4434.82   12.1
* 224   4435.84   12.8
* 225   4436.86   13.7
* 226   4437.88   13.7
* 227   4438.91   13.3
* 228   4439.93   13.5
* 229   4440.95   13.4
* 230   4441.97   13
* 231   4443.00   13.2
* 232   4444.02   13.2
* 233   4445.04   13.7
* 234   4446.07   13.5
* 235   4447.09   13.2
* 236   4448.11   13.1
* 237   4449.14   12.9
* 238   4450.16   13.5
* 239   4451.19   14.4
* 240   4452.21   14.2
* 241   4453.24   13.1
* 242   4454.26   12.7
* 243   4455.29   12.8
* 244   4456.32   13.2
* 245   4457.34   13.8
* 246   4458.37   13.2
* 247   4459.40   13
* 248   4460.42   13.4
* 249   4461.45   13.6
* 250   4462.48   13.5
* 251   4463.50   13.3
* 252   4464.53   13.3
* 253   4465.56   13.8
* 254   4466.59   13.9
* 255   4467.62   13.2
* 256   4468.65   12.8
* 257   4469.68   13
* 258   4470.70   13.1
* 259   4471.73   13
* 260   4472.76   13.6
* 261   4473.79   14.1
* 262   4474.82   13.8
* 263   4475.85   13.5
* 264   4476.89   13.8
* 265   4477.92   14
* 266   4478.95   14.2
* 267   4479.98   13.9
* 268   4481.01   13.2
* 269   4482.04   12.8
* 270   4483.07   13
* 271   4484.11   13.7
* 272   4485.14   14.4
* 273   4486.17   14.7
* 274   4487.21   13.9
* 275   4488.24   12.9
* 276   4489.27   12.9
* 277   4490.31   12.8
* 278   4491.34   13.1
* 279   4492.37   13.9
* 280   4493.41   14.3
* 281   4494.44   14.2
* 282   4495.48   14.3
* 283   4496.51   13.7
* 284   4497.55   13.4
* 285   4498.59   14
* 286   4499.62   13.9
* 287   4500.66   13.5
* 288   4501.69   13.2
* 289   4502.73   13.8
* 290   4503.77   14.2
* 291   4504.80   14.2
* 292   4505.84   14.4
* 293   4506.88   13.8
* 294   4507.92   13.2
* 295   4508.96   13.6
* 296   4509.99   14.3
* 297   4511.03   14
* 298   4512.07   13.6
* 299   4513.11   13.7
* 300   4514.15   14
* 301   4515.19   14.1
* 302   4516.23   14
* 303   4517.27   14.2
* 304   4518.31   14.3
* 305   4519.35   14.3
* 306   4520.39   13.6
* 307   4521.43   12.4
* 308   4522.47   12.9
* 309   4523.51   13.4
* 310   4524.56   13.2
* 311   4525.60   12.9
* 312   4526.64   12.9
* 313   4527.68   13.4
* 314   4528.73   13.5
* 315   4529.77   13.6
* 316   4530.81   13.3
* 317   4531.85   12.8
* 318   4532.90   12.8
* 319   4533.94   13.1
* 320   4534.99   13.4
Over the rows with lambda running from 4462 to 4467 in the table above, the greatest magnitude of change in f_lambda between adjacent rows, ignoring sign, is 0.5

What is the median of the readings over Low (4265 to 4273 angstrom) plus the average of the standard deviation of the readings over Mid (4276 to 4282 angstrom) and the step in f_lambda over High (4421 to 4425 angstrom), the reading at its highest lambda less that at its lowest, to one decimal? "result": 13.9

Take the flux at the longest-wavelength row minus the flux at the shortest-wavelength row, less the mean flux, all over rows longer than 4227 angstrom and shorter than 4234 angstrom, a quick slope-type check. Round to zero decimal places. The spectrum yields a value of -10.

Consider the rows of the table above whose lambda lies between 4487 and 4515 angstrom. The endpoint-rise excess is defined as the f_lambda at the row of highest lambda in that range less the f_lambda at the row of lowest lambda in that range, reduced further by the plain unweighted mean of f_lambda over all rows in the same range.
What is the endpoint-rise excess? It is -13.6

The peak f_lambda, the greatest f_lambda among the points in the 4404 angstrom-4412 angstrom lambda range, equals 14.8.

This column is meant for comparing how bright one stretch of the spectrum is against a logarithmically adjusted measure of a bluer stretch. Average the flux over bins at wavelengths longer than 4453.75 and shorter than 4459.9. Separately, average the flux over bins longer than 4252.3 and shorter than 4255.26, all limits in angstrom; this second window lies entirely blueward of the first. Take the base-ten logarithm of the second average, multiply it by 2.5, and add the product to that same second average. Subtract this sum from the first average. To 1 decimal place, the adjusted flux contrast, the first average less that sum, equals -3.4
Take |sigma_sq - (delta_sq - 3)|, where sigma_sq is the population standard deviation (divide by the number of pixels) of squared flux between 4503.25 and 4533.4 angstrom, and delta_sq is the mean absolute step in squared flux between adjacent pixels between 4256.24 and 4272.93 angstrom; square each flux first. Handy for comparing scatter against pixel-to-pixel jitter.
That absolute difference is 10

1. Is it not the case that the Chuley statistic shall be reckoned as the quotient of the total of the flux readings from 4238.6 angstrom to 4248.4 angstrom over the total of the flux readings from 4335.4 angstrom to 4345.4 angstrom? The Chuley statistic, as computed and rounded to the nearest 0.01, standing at 1.27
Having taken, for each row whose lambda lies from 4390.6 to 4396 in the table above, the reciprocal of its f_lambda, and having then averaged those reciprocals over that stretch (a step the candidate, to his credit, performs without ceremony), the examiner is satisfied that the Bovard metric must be 0.0769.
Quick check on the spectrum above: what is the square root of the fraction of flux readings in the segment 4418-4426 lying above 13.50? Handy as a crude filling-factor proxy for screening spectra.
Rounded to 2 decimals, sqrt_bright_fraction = 0.94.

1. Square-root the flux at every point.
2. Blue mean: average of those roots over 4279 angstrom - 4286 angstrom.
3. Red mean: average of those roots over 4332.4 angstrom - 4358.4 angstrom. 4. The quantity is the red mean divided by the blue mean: 0.96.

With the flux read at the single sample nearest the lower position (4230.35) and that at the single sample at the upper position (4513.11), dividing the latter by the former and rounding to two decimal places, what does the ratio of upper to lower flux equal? 1.01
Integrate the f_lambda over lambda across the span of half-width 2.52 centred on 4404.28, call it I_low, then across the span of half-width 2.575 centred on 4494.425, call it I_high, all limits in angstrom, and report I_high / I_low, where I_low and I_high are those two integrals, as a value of 1.08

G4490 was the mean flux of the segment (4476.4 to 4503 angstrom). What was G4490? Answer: 13.7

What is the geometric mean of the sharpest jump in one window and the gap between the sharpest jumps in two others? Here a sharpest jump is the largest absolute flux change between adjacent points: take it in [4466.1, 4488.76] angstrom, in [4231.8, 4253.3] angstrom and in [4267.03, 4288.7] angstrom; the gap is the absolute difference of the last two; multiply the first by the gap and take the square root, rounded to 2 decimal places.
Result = 0.84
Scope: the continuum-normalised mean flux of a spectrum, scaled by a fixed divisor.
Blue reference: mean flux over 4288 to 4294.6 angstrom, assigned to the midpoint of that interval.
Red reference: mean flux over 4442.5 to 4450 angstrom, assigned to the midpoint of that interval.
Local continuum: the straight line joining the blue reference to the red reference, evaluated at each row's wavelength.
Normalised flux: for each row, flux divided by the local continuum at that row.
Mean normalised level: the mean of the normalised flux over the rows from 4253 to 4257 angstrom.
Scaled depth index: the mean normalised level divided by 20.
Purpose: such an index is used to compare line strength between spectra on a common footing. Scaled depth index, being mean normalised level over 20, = 0.054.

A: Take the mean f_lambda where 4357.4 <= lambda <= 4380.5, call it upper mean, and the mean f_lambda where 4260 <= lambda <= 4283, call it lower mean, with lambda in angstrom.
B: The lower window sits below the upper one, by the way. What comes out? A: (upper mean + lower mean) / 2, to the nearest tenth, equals 13.9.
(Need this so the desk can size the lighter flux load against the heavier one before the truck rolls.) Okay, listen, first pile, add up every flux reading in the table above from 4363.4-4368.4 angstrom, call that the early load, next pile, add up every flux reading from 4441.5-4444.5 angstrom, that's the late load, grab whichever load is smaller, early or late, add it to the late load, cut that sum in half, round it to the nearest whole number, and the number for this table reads 39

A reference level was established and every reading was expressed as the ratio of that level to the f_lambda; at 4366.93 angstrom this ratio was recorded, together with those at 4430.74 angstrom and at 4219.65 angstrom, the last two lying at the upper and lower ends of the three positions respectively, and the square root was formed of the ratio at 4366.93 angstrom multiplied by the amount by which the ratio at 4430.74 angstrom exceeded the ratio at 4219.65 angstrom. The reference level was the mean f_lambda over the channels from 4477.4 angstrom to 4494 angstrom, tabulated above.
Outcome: 0.15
